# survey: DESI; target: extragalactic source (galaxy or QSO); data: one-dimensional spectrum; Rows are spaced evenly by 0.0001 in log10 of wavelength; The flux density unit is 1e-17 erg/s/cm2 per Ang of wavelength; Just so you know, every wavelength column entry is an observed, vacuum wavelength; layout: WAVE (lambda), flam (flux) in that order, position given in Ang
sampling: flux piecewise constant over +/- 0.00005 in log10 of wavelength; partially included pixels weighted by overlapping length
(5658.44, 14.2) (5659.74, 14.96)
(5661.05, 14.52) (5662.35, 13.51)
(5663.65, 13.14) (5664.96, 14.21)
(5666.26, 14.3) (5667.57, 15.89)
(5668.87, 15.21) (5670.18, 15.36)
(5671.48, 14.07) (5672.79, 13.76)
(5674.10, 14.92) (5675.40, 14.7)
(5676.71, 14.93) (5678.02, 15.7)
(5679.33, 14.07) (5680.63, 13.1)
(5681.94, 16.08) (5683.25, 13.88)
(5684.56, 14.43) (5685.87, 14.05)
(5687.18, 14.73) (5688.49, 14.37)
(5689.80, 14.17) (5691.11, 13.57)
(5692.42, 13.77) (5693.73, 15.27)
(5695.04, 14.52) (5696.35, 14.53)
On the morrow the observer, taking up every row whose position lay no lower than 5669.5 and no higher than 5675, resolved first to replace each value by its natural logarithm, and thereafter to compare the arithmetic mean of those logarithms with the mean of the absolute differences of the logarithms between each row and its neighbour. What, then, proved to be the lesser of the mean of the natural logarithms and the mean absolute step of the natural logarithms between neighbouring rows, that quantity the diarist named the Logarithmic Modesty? 0.064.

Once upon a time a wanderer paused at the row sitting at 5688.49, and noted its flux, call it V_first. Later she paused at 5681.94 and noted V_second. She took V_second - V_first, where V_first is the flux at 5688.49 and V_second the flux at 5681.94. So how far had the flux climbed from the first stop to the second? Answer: 1.7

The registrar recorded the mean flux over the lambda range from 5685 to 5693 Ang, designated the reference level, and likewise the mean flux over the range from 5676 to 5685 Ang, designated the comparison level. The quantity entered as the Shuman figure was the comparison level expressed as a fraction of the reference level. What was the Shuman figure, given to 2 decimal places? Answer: 1.03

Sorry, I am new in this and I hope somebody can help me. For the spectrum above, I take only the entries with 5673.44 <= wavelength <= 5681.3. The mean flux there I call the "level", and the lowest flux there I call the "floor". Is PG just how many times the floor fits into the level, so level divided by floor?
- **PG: 1.11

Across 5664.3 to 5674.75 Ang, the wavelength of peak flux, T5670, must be 5667.57 Ang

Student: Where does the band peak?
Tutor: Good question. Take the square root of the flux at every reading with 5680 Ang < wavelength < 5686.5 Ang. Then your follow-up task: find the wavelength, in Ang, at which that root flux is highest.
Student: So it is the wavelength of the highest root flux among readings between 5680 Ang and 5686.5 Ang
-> 5681.94 Ang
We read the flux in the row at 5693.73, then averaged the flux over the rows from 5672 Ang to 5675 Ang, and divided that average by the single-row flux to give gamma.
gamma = 0.94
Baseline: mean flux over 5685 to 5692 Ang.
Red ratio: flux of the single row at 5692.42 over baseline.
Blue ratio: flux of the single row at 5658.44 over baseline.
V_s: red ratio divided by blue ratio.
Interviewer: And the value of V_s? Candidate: 0.97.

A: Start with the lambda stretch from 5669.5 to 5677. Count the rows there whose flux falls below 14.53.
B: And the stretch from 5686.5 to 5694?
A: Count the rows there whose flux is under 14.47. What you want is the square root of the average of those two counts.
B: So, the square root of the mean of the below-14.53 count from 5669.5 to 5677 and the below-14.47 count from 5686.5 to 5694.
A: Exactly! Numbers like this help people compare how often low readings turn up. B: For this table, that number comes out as 1.7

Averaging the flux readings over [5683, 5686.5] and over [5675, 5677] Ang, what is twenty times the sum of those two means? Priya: 579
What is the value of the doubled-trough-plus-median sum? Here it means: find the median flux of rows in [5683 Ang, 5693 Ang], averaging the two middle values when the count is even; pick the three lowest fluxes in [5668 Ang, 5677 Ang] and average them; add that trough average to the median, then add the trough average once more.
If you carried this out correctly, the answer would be 42.5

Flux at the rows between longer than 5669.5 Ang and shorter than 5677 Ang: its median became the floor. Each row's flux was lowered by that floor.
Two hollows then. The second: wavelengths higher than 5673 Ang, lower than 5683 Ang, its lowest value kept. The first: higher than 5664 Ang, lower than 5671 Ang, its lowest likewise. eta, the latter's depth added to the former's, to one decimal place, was -2.3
